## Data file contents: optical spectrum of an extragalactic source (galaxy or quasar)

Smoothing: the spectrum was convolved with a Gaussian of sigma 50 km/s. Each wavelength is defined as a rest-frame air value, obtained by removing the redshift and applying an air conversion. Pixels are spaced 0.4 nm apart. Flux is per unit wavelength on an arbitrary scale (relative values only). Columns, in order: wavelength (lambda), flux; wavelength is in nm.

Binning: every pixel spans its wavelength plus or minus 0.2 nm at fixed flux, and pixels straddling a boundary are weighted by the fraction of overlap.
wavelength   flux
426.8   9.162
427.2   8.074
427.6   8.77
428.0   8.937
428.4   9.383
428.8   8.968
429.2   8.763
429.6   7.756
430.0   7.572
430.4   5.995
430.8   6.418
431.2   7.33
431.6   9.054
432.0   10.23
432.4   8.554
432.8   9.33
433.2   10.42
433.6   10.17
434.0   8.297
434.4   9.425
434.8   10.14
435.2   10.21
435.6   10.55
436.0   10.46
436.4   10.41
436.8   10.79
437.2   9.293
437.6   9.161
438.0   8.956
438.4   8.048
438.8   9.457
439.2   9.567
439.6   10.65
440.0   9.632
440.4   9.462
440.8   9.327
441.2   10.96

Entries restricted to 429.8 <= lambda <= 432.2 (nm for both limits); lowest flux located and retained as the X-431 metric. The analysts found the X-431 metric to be 5.995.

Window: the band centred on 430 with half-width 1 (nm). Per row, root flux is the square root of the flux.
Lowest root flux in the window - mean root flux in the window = -0.25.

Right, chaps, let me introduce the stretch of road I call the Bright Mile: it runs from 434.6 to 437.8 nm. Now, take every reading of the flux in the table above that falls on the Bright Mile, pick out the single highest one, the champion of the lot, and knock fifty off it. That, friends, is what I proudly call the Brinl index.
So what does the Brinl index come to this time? -39.21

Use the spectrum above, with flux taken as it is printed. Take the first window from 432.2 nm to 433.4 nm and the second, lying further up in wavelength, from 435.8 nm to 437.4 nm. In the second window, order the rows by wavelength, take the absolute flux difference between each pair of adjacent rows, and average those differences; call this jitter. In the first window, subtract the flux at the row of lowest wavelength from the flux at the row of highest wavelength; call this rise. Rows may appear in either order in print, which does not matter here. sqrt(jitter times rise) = 1.1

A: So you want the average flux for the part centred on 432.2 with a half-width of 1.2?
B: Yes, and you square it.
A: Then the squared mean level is 84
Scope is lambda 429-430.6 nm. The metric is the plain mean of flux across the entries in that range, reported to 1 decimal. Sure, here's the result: 7.5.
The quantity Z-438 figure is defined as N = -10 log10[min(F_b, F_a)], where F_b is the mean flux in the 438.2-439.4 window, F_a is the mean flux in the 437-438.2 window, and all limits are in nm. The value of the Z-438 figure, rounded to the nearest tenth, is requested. -9.6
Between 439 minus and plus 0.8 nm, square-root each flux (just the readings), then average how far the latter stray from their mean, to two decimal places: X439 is 0.12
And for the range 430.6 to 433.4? 0.20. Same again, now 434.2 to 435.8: 0.05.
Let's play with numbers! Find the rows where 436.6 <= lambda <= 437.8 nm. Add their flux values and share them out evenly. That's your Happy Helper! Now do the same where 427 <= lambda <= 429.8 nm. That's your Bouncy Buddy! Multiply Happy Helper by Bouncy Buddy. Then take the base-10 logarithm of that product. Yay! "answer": 1.93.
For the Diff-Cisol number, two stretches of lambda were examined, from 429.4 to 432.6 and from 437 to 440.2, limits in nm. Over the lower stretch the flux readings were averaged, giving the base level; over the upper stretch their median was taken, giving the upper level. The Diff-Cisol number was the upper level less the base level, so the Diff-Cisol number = 1.5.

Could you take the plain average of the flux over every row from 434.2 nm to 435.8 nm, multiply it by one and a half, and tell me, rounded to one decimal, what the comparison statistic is 15.1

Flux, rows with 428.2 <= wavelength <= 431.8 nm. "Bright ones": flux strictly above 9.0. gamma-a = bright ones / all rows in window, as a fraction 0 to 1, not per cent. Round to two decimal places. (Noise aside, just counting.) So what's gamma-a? 0.22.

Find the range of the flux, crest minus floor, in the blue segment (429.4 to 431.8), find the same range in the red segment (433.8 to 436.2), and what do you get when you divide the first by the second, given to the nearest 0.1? 1.4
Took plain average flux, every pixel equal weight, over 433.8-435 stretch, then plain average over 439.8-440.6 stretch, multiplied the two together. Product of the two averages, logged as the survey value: 89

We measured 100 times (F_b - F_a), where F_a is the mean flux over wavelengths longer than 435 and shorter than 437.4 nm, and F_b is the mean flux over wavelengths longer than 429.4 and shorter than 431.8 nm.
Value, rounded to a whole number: -293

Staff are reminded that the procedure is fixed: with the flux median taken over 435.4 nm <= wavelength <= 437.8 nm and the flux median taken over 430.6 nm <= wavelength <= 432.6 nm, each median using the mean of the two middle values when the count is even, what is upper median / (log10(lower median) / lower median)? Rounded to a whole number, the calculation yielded 96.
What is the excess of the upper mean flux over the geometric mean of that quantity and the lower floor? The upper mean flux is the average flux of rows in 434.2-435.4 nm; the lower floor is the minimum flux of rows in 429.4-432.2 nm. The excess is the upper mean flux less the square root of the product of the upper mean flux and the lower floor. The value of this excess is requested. 2.2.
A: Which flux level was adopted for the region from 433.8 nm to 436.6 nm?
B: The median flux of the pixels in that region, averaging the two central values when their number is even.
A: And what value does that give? 10.2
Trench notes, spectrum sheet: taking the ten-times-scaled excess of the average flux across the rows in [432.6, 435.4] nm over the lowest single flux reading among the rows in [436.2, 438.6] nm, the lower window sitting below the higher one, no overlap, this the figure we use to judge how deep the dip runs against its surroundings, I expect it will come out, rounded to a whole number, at 17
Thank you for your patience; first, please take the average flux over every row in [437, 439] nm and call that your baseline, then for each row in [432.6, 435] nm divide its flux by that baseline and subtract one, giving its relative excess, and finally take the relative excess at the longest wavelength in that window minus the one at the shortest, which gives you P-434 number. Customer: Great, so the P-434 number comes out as 0.09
